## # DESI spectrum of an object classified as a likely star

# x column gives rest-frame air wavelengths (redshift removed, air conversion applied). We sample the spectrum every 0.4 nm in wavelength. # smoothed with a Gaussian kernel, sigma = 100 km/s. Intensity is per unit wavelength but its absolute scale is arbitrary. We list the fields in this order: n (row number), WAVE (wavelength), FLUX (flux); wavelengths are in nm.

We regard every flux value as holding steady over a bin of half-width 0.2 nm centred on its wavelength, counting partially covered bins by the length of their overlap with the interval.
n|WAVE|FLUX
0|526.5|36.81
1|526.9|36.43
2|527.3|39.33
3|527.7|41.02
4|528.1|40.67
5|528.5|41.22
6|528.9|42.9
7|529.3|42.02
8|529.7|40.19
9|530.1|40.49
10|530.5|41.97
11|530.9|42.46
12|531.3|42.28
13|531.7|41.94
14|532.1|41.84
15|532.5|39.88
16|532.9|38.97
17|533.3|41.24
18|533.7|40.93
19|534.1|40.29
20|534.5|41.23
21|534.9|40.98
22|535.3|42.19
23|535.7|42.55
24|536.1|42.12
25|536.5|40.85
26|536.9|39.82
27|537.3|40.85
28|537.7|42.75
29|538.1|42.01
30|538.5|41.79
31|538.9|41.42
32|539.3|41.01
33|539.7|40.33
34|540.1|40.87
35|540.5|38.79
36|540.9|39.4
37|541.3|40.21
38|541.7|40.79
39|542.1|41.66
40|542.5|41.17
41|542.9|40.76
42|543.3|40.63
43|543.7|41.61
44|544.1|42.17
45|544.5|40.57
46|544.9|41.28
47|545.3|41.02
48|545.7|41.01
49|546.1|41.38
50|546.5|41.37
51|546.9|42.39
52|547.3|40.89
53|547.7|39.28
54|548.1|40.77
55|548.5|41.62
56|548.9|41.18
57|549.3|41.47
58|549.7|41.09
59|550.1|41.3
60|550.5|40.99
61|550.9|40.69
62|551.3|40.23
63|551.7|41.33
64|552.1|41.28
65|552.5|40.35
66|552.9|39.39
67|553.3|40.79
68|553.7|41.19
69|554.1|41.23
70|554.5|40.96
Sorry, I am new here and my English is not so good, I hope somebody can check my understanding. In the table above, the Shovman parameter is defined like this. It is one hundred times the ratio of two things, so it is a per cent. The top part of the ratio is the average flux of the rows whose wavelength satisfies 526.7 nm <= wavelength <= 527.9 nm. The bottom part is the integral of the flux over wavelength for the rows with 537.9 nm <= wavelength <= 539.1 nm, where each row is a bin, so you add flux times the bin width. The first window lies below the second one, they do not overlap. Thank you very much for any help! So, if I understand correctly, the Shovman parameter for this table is 78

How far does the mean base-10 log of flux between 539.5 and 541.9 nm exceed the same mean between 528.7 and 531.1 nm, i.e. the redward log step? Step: -0.017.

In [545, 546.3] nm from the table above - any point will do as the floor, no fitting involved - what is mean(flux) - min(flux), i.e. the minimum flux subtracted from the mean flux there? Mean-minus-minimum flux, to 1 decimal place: 0.1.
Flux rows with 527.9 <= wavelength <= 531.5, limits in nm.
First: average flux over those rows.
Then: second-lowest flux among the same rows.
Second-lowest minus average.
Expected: -1.1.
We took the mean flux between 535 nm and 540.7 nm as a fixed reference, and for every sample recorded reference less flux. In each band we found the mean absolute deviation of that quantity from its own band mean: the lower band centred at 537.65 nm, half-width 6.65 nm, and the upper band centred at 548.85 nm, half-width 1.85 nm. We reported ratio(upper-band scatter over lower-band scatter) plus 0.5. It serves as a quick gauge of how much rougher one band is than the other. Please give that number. 1.05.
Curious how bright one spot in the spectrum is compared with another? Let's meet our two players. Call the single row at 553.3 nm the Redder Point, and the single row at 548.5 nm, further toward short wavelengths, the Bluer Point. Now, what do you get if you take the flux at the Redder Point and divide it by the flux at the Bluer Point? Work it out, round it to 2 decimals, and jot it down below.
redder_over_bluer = 0.98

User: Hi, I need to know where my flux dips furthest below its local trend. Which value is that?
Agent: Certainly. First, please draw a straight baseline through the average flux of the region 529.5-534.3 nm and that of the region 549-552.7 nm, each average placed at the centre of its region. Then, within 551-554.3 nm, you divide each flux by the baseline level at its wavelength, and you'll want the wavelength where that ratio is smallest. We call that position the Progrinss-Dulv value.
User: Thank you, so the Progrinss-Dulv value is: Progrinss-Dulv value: 552.9 nm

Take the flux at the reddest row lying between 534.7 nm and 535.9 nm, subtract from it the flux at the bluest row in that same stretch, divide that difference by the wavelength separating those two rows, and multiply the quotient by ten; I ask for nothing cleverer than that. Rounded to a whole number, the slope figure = 20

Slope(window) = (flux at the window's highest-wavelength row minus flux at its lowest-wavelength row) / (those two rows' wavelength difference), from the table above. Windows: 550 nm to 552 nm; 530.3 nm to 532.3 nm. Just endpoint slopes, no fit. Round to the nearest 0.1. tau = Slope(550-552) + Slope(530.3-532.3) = -0.1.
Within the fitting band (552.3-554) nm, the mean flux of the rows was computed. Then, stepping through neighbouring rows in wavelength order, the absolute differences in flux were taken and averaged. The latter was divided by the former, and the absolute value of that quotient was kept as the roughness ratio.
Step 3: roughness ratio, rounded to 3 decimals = 0.023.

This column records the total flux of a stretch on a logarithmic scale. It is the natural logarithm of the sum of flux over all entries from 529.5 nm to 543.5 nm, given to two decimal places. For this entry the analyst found 7.27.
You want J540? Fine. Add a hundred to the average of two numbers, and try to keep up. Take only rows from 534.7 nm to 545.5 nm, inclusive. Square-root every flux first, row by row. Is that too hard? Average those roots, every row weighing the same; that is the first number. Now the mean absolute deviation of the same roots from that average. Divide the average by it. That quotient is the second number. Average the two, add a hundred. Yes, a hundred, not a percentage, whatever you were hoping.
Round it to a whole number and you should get 161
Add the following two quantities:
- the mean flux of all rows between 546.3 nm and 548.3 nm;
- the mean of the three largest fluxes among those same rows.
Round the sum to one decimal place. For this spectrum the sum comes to 82.5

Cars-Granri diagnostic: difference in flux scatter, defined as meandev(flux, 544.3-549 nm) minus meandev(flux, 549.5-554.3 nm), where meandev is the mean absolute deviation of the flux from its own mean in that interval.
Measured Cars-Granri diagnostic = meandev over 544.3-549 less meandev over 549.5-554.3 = 0.03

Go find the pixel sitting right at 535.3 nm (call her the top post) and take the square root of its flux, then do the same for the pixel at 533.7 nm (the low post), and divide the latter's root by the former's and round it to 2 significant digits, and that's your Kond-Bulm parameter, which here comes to 0.98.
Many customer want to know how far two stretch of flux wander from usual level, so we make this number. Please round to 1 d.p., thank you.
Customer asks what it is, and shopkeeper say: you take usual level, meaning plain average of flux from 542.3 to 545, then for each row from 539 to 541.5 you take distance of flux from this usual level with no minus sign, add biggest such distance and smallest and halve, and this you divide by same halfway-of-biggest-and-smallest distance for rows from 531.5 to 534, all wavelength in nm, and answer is 1.1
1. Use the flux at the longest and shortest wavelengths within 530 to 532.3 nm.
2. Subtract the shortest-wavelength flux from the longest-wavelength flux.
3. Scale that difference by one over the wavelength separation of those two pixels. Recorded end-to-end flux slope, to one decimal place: 0.7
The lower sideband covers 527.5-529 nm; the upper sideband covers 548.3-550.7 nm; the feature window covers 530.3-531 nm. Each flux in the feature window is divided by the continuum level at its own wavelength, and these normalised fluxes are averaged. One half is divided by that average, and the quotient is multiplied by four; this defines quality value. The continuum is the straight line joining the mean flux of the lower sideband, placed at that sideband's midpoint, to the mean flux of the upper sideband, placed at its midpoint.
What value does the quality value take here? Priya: 1.96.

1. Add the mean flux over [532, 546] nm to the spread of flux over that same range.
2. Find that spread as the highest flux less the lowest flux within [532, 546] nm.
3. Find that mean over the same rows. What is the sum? 45.0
